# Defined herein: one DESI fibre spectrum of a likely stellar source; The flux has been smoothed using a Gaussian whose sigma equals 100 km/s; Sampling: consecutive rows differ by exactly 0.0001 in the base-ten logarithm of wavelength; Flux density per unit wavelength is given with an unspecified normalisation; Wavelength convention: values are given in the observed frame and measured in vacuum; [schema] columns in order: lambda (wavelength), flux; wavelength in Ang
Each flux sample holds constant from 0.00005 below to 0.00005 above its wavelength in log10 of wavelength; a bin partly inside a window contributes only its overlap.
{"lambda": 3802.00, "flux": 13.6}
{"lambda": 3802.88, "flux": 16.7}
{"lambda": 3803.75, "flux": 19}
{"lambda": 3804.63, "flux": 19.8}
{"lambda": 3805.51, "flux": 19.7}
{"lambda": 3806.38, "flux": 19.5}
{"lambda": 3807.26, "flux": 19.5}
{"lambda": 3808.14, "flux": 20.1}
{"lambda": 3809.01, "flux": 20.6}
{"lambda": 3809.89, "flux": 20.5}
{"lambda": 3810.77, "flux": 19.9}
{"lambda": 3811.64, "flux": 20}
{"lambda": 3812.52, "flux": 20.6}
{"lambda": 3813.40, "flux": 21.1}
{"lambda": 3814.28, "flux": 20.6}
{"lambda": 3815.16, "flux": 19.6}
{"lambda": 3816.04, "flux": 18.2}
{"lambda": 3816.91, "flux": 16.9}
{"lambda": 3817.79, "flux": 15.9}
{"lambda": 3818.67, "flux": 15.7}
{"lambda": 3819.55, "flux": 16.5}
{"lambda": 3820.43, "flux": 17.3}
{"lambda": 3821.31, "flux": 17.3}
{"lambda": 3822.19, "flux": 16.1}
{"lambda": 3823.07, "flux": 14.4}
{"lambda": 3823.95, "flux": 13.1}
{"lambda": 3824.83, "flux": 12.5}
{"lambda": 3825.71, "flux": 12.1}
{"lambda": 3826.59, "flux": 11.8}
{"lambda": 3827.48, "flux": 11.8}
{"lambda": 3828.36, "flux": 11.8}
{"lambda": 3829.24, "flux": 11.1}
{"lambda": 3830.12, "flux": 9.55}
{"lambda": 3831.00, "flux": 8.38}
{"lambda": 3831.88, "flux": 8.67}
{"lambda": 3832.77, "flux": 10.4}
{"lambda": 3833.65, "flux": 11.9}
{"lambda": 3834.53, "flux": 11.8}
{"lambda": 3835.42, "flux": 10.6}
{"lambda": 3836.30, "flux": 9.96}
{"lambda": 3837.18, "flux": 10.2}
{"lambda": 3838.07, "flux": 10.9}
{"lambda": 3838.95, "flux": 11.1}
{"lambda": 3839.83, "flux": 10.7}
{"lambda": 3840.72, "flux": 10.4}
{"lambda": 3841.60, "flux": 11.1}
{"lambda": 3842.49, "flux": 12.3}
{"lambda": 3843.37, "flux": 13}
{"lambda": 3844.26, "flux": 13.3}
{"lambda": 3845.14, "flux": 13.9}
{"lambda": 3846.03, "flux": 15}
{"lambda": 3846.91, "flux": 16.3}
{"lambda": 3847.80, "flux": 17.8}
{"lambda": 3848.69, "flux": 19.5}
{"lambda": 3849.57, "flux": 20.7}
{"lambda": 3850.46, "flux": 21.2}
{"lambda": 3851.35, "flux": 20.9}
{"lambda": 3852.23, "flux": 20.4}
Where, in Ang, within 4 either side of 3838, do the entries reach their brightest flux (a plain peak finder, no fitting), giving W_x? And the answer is 3834.53 Ang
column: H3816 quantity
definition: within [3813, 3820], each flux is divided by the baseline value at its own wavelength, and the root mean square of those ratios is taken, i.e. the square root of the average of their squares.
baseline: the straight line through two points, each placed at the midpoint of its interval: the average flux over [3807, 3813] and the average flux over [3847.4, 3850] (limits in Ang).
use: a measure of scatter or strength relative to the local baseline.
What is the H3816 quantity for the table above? 0.91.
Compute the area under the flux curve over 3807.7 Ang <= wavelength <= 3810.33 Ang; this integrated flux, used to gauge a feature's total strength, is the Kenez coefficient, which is 54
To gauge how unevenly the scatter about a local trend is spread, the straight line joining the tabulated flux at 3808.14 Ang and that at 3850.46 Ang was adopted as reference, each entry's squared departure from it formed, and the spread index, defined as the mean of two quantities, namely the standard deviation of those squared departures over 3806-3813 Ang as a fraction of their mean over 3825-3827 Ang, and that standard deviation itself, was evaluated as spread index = 0.1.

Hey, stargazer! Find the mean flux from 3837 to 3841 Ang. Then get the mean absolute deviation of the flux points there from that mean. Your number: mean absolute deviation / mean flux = 0.027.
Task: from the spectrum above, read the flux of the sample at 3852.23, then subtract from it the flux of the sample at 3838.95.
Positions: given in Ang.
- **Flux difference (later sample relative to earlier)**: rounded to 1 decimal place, 9.3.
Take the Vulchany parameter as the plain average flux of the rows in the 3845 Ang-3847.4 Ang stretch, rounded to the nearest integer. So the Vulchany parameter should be 15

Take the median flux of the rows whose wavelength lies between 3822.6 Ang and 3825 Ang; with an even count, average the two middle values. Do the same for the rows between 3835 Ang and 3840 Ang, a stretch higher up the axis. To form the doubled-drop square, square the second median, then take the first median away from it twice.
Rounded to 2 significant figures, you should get 87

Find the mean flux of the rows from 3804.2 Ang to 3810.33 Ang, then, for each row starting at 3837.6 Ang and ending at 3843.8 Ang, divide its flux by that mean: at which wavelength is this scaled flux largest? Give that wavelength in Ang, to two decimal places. 3843.37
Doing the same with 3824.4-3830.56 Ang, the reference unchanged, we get 3824.83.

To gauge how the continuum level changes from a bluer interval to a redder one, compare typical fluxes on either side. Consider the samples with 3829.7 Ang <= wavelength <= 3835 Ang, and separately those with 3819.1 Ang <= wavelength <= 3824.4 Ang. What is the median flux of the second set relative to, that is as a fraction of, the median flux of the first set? 1.6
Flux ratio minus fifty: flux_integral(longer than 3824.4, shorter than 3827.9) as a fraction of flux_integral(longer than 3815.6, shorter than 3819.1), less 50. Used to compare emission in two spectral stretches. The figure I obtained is -49.28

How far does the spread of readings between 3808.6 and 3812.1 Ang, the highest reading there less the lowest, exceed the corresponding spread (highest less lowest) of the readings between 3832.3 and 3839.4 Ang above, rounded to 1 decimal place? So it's -1.2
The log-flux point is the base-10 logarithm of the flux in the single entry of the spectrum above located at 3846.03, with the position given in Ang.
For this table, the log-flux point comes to 1.18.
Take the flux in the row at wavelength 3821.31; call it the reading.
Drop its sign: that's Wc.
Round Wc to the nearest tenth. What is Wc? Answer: 17.3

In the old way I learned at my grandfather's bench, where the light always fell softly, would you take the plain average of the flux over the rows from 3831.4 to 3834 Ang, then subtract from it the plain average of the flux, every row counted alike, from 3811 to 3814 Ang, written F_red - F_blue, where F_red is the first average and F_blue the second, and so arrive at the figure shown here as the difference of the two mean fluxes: -10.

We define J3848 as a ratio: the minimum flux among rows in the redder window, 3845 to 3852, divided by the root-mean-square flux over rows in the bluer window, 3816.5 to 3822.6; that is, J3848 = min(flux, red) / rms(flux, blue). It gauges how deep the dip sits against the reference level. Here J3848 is 0.84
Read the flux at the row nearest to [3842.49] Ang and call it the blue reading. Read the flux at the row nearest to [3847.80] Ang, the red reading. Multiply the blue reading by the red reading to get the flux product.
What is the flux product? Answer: 219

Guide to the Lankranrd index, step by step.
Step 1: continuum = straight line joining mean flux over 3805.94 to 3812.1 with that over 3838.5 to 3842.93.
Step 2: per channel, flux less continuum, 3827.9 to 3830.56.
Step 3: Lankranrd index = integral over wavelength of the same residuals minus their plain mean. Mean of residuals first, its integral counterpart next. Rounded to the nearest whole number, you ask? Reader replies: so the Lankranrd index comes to -6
